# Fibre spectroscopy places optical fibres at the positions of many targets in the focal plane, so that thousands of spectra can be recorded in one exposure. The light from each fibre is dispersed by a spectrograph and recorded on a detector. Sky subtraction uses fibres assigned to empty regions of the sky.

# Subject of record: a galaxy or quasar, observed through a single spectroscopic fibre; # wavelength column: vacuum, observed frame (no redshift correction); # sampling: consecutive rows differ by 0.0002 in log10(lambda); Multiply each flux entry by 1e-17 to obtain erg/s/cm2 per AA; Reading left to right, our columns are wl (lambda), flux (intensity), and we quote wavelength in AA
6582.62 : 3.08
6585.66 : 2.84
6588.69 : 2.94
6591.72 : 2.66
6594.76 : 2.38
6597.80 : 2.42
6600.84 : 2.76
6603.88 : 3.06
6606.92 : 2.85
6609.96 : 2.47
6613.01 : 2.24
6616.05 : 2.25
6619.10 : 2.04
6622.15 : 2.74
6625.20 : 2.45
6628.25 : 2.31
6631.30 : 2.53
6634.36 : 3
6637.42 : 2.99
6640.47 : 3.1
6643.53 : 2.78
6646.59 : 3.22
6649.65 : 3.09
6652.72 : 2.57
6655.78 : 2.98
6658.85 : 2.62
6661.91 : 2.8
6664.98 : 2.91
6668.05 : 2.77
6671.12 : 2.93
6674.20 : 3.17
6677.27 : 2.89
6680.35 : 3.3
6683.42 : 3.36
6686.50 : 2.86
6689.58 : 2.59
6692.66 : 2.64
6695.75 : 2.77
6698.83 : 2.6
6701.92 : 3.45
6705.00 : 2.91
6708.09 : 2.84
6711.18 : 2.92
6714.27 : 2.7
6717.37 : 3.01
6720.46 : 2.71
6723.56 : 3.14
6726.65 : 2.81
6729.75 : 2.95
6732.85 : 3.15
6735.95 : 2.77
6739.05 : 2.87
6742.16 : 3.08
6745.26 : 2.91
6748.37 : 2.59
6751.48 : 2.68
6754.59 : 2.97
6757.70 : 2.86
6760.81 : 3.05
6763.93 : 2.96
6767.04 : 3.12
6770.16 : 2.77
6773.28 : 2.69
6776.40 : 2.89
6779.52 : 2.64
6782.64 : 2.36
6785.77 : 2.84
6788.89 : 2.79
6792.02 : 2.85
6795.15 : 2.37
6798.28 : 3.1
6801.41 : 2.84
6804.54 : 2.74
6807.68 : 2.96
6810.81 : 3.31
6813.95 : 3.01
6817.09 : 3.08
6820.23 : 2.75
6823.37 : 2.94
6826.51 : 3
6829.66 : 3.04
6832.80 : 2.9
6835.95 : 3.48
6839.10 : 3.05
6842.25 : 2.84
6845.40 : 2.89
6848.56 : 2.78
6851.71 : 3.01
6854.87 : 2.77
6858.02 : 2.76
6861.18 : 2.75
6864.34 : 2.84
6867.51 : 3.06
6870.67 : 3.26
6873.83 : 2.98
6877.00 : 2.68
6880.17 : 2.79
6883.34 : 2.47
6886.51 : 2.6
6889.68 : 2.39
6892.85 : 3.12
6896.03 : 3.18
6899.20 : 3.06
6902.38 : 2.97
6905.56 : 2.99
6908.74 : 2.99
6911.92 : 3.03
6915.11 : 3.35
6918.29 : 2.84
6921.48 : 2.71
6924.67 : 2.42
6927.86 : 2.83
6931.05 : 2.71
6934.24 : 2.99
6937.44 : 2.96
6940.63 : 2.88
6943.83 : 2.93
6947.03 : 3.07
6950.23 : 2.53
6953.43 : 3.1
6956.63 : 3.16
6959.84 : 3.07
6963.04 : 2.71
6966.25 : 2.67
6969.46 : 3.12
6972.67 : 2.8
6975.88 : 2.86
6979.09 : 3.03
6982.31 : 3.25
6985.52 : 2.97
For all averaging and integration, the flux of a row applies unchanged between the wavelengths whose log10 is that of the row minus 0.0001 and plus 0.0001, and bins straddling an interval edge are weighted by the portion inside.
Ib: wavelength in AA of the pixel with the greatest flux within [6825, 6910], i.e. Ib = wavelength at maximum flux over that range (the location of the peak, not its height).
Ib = 6835.95 AA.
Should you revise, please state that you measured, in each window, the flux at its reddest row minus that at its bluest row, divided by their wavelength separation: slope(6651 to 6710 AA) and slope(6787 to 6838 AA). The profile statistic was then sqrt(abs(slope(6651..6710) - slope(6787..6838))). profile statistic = 0.0989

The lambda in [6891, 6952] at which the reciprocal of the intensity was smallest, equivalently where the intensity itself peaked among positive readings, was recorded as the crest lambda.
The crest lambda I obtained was 6915.11 AA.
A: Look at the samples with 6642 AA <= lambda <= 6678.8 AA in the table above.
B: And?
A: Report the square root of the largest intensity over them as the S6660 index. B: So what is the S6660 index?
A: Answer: 1.79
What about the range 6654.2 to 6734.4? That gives 1.86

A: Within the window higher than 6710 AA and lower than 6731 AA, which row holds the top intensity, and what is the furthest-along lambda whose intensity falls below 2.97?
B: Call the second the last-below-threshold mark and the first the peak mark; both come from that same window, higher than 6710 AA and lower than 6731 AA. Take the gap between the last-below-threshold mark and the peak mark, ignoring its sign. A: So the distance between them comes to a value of 6.2 AA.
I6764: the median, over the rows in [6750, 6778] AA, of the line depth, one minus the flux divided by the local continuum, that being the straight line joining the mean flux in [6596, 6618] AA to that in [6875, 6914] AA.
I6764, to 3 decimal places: -0.054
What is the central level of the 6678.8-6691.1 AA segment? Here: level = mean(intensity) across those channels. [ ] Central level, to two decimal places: 3.03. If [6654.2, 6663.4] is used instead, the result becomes 2.80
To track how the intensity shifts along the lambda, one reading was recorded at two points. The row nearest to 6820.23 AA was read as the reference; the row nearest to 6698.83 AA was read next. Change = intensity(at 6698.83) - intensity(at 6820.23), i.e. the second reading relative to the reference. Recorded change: -0.15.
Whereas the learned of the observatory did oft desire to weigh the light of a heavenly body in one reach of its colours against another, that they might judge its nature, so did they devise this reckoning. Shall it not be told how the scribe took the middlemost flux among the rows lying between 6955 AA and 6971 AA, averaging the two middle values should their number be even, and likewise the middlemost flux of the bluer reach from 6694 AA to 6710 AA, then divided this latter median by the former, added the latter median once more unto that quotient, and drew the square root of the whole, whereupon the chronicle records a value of 1.94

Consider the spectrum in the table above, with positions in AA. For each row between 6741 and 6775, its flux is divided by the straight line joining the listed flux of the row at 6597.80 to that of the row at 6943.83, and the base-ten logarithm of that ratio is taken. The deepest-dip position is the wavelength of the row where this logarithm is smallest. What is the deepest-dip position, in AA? 6748.37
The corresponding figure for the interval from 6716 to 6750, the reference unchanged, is 6748.37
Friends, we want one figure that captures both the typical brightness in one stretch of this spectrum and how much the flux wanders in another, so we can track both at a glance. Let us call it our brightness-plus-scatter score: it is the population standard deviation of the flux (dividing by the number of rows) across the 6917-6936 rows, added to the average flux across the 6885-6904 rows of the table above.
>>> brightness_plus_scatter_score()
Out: 3.06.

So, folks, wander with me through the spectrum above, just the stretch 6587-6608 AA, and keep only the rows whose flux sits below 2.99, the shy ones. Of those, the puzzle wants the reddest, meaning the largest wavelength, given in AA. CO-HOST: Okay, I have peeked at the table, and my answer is 6606.92 AA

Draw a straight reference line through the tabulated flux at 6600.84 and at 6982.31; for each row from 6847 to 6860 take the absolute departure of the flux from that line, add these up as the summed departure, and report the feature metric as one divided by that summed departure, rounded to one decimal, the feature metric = 1.0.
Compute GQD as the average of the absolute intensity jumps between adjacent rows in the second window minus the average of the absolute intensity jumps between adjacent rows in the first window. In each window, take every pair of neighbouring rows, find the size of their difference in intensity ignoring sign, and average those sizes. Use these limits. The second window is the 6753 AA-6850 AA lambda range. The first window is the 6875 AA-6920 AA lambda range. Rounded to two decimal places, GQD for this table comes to 0.03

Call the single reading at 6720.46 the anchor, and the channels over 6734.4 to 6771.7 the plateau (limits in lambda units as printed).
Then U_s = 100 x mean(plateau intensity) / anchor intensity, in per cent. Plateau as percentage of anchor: 106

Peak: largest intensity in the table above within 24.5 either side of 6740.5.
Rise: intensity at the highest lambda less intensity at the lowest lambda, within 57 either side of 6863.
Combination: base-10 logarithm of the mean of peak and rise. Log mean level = 0.18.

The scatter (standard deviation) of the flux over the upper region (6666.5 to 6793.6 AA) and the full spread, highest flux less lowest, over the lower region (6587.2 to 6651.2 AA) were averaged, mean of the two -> 0.70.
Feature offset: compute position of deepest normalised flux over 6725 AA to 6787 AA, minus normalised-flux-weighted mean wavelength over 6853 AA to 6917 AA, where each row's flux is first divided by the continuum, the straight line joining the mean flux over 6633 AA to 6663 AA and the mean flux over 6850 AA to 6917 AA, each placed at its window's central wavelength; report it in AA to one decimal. -102.9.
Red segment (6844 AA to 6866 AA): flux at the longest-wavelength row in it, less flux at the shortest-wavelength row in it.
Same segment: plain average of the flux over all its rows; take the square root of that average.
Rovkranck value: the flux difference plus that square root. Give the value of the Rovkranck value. 1.63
